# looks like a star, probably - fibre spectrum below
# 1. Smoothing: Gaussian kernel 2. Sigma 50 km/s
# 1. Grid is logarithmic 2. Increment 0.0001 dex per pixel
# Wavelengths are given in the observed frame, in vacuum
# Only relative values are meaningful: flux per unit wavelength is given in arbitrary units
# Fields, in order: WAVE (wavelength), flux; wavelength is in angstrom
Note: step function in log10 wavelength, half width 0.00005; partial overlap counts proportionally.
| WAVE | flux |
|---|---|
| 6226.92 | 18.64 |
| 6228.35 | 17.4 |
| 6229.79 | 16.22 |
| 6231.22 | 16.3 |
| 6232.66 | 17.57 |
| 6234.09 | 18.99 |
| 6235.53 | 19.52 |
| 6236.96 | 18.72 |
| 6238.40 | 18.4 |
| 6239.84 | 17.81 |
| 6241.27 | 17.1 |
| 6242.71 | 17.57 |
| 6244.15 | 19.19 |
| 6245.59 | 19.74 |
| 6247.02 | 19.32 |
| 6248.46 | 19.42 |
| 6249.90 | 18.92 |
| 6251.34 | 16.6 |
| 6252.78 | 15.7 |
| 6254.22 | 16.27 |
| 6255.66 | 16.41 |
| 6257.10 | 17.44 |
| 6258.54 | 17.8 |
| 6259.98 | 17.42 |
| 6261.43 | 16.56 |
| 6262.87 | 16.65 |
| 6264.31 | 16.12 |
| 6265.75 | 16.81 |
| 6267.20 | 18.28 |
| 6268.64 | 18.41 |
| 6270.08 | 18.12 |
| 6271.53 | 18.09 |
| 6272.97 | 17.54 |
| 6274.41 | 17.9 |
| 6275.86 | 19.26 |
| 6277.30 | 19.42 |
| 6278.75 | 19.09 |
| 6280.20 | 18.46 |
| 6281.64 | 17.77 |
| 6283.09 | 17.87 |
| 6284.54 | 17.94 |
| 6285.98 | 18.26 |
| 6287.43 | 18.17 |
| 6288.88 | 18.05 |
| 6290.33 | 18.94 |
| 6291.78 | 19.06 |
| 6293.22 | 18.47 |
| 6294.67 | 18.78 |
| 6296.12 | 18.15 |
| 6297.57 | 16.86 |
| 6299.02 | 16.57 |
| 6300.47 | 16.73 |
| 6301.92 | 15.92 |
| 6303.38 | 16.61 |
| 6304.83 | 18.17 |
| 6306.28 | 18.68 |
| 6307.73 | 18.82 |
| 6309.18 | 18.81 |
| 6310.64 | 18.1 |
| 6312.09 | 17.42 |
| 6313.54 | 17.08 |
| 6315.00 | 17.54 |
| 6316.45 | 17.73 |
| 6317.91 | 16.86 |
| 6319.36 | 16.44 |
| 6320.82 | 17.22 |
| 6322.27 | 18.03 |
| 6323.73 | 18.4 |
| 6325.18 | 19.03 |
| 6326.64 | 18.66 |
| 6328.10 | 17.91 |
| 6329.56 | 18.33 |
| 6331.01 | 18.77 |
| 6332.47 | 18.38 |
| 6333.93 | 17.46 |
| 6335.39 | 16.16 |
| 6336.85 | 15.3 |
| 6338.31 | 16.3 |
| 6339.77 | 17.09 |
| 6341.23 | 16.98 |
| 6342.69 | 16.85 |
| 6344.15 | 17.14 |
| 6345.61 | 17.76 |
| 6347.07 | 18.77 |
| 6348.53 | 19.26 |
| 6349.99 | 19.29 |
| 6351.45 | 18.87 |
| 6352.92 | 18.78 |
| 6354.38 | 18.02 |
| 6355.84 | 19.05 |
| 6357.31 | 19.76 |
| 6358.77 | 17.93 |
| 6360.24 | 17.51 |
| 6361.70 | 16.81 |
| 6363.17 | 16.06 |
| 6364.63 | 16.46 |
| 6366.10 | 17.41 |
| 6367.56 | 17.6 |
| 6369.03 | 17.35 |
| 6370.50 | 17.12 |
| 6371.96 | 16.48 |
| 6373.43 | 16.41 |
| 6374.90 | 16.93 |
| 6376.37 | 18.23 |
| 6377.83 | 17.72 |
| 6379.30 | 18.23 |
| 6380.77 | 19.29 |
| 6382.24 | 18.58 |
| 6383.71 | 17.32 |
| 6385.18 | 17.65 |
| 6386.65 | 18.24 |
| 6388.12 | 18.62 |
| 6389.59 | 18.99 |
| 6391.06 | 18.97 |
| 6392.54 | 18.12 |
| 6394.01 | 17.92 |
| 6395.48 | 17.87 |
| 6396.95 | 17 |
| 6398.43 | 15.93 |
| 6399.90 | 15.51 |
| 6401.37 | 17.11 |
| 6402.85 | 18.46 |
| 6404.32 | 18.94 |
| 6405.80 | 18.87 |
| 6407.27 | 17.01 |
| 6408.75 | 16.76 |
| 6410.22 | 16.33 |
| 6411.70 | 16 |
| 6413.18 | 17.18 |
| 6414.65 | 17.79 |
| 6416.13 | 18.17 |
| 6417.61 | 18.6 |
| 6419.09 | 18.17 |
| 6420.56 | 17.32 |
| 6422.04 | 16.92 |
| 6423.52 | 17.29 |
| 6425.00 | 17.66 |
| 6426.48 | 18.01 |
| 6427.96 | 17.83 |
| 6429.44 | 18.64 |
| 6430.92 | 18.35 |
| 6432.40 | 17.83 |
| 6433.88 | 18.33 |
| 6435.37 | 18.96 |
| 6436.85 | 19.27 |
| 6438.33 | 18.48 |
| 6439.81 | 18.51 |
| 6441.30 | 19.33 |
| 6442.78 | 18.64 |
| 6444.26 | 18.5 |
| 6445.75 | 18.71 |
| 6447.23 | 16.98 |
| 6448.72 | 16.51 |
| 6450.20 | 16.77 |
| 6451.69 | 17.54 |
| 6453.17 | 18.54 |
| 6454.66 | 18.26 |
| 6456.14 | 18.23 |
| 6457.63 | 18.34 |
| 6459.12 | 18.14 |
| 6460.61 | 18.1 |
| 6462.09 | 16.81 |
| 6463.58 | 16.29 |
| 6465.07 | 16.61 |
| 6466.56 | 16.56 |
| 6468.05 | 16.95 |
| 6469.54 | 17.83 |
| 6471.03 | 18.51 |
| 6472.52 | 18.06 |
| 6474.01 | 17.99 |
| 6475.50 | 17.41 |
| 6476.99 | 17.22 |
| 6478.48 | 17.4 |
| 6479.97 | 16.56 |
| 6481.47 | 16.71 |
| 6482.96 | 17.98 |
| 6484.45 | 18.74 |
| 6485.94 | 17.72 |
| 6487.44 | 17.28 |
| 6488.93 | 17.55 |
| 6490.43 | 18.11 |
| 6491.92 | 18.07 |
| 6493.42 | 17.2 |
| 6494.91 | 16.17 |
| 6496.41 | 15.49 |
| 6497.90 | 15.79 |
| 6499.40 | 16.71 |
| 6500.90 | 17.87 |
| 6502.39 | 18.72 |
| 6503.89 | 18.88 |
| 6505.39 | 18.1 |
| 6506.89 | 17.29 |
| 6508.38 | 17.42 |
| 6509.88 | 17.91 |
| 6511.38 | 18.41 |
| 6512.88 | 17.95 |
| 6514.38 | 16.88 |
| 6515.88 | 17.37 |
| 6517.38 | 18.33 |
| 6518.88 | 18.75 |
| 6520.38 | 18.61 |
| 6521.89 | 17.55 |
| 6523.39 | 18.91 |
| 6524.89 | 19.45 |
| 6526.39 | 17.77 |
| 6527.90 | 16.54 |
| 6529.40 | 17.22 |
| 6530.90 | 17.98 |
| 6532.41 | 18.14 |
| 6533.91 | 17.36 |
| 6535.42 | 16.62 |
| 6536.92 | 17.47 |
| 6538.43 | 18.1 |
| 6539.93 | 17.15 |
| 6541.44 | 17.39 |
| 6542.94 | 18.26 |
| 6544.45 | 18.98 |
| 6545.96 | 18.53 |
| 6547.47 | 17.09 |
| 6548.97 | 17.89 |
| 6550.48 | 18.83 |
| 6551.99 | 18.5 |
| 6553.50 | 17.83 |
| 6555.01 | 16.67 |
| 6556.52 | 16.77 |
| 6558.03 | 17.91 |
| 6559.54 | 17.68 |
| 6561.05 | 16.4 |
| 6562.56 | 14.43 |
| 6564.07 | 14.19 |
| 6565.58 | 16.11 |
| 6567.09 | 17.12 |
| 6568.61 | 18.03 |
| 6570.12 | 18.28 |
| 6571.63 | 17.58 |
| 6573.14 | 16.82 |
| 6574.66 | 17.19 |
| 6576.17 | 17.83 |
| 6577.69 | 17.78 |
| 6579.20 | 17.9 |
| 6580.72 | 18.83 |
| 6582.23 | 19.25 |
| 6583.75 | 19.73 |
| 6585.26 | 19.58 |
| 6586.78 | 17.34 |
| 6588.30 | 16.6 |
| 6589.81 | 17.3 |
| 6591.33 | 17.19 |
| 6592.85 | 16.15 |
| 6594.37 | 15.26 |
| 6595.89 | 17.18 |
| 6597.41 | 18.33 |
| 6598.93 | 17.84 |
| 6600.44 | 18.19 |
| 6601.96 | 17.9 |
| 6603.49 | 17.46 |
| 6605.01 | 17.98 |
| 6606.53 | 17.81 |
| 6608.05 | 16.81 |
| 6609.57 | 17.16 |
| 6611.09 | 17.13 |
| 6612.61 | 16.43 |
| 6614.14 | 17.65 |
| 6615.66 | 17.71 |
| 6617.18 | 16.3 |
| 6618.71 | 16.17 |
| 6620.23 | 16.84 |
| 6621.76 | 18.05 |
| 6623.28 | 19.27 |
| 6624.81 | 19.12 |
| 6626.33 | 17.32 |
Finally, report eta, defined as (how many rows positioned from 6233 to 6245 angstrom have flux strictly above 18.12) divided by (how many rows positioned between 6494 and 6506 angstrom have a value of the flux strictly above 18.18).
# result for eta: 2.50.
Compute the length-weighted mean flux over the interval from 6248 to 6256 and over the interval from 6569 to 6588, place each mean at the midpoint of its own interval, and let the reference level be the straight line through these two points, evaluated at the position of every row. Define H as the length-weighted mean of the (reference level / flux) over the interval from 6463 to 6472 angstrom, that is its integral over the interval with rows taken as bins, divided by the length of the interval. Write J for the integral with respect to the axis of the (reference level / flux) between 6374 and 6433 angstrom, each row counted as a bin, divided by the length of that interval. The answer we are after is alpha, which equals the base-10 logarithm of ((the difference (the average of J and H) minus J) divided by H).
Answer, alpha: -1.67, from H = 1.04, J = 1.00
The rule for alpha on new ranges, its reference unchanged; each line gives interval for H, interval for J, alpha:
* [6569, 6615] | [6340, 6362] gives -1.46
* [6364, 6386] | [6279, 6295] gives -1.52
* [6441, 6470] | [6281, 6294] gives -1.50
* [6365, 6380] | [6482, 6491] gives -2.21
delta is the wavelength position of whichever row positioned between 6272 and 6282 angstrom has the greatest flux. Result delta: 6277.30 angstrom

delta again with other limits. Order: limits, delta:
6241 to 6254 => 6245.59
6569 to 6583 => 6582.23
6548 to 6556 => 6550.48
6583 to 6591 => 6583.75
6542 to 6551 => 6544.45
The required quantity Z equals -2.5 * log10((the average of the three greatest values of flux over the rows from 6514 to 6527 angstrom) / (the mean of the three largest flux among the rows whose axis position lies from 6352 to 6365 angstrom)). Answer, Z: 0.01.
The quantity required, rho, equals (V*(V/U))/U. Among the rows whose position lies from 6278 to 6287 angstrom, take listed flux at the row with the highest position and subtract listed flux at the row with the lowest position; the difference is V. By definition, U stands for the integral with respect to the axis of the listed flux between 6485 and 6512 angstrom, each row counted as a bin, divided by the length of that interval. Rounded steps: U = 17.5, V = -0.8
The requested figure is 0.002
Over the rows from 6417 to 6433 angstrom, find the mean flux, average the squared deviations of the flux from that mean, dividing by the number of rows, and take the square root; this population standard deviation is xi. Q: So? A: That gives 0.53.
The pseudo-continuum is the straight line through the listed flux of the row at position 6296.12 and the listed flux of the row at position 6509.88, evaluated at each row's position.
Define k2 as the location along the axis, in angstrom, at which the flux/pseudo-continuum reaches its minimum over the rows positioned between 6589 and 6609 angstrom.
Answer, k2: 6594.37 angstrom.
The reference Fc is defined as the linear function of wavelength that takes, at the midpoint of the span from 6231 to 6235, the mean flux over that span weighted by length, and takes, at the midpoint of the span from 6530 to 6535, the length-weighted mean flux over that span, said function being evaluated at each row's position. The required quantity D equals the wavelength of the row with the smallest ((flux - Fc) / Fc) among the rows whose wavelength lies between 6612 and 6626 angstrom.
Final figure 6618.71 angstrom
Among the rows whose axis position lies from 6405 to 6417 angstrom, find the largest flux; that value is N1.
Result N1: 18.87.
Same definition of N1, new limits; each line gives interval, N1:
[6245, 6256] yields 19.74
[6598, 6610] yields 18.19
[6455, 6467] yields 18.34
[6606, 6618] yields 17.81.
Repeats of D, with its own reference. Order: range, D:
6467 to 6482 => 6479.97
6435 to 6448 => 6447.23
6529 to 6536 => 6535.42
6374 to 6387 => 6374.90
